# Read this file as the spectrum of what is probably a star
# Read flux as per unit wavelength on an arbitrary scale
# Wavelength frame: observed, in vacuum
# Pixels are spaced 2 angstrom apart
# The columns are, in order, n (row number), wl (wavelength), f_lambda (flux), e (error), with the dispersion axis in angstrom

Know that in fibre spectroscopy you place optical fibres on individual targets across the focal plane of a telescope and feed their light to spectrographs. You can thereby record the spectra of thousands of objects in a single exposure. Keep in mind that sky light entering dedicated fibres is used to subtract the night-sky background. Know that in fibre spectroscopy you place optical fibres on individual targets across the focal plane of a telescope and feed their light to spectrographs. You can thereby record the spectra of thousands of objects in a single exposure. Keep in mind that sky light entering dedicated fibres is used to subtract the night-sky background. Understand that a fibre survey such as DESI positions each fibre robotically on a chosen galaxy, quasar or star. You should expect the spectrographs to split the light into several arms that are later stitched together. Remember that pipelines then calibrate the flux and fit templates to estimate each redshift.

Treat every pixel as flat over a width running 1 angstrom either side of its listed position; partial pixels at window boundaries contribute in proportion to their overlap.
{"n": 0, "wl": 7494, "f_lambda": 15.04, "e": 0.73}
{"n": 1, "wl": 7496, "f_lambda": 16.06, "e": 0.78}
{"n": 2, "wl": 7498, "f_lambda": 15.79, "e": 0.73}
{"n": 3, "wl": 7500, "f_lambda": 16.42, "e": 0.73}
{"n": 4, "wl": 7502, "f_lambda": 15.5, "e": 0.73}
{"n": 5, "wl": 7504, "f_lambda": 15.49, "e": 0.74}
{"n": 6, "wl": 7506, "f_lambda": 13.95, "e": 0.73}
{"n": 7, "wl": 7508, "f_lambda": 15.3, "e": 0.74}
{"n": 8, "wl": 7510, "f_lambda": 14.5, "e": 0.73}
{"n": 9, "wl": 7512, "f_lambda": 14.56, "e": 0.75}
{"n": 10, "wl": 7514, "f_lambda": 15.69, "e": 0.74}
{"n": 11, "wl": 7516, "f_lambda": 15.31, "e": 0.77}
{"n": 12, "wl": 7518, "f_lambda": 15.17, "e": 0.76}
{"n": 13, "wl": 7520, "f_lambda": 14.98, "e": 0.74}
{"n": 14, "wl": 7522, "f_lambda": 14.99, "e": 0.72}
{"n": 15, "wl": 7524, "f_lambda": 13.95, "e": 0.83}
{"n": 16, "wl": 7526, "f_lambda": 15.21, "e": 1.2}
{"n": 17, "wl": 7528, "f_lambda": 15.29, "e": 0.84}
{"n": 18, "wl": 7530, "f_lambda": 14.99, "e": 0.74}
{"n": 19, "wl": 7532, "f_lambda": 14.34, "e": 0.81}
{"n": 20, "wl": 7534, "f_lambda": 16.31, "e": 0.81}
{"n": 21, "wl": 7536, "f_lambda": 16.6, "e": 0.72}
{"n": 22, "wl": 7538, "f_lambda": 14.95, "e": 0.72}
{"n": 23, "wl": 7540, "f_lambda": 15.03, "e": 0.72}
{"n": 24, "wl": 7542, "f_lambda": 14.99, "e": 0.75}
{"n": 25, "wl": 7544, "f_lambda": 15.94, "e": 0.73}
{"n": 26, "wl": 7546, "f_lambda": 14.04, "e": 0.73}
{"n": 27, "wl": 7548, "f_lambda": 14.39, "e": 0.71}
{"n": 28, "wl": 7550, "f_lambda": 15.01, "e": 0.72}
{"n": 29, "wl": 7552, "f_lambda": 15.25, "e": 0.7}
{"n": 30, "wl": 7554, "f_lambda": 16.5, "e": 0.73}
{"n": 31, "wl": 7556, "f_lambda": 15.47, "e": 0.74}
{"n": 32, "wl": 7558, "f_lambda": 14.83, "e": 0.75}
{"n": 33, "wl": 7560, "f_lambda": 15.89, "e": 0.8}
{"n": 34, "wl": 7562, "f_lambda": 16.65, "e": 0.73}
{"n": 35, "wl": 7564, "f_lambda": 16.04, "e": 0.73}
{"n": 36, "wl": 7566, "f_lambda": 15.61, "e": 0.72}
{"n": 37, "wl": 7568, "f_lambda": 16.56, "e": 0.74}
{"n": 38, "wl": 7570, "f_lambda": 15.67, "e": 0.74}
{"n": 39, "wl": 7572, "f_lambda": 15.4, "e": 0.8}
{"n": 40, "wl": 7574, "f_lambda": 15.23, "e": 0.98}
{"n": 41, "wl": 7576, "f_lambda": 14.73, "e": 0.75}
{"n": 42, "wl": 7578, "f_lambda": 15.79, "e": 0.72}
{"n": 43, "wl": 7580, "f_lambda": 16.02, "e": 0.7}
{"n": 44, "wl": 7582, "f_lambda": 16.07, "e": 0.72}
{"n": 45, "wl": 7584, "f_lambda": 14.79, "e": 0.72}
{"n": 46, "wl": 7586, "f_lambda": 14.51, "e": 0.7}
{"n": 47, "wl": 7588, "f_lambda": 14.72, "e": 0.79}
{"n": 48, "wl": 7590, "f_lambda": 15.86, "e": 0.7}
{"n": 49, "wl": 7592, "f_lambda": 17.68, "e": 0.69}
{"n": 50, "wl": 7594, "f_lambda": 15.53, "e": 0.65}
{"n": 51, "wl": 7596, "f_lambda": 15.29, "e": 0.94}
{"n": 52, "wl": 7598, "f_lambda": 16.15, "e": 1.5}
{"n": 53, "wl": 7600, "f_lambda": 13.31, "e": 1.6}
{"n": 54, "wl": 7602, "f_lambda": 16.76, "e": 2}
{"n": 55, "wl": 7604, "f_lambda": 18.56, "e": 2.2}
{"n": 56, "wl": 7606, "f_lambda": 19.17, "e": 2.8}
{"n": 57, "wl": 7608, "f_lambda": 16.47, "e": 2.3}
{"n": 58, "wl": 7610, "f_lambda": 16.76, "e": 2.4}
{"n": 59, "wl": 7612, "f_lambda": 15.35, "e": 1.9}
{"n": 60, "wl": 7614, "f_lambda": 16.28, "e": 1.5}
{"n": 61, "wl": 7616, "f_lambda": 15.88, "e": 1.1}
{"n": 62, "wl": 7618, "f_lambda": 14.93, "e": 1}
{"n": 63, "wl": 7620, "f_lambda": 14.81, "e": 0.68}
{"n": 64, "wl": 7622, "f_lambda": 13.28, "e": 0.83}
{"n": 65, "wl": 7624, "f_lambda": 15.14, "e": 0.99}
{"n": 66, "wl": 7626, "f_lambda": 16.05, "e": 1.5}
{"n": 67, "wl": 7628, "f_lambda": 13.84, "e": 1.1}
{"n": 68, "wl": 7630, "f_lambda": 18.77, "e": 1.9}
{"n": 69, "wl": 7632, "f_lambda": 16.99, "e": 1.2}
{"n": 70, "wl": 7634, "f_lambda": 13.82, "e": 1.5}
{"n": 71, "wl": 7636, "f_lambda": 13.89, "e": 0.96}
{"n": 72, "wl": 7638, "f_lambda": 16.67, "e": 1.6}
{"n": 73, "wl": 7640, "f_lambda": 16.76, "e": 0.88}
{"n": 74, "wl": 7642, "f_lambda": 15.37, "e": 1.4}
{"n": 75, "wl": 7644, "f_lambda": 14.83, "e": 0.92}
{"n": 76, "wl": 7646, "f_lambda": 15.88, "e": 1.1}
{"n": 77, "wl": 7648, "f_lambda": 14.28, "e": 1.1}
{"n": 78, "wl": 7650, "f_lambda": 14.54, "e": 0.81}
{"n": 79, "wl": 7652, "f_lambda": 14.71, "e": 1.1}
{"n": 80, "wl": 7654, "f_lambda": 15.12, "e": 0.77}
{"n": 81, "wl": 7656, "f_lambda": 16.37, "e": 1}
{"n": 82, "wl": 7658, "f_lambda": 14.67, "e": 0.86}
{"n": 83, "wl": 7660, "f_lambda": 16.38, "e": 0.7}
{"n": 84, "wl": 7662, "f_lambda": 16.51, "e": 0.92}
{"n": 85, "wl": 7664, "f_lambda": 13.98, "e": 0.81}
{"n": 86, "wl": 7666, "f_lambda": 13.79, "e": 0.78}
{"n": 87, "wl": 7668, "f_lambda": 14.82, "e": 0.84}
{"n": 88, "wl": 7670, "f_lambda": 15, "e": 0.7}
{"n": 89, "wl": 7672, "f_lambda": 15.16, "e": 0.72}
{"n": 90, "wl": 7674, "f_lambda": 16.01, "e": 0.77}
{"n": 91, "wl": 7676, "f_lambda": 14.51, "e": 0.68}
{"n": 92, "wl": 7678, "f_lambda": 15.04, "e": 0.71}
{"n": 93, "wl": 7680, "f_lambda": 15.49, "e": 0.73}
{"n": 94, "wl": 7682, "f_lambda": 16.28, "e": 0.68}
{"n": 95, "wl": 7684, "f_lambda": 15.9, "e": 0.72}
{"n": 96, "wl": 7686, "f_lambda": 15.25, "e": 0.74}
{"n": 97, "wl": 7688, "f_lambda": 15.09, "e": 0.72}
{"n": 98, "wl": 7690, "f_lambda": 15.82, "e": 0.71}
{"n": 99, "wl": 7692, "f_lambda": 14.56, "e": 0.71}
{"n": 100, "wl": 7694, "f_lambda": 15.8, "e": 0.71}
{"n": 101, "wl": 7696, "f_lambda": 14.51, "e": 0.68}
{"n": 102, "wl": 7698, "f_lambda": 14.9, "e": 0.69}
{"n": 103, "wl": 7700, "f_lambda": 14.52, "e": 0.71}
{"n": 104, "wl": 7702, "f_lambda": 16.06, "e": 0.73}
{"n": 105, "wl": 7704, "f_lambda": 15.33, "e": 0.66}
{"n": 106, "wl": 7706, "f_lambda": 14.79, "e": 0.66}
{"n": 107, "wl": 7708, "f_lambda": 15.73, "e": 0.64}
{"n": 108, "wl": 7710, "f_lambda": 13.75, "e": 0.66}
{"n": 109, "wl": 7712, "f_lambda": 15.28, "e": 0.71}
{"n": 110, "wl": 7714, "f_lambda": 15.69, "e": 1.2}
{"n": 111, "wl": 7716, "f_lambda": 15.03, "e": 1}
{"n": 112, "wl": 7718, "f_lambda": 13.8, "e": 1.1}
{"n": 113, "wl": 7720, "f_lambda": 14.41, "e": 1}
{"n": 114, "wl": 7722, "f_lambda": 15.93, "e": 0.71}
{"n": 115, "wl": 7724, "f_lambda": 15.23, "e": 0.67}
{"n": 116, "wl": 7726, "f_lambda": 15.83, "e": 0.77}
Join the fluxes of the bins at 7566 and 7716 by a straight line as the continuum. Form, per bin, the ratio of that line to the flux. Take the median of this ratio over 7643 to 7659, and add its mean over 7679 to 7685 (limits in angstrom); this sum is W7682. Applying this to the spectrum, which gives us 1.99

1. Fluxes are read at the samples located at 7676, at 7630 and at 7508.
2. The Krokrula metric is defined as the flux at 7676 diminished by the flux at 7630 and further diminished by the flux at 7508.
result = -19.6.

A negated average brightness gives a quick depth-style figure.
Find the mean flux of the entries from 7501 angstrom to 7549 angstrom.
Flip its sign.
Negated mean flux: -15.1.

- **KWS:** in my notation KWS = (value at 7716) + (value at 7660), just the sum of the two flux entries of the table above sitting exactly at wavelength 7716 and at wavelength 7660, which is 31.4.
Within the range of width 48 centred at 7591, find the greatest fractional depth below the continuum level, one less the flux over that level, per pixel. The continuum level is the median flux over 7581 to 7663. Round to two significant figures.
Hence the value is 0.14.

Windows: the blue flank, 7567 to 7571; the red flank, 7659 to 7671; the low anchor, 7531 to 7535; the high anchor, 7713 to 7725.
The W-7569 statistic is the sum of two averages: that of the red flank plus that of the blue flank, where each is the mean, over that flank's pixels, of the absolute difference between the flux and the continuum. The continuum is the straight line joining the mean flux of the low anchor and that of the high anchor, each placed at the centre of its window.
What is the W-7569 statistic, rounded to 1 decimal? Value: 1.8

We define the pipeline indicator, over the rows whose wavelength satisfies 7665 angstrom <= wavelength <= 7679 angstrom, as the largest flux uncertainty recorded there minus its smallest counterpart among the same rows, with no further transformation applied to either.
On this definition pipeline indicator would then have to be 0.16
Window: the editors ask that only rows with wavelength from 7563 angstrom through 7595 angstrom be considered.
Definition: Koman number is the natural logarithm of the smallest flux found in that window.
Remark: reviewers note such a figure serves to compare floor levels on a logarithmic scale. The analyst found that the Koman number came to 2.67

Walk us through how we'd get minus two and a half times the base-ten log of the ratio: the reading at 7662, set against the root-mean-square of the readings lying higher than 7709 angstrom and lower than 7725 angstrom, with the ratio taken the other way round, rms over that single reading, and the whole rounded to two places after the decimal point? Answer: 0.11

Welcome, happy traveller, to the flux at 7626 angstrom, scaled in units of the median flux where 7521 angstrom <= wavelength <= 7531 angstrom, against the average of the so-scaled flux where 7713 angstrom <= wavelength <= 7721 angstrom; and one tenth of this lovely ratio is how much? 0.109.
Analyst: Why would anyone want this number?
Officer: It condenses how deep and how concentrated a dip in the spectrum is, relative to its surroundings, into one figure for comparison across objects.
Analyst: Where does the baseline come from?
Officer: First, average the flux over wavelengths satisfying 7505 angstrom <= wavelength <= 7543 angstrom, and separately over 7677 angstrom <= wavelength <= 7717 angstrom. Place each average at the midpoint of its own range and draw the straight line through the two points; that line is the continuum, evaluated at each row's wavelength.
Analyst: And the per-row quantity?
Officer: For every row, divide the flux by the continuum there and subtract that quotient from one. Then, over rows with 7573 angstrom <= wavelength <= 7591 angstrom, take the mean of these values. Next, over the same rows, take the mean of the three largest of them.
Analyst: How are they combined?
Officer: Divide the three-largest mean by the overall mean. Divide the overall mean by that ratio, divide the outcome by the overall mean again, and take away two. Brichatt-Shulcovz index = -2.39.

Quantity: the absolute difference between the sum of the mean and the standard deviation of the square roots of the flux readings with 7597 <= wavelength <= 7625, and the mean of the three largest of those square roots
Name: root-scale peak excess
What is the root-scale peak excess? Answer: 0.07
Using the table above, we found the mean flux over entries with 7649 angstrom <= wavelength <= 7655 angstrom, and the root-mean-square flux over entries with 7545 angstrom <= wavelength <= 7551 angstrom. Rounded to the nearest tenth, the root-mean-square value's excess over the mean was -0.3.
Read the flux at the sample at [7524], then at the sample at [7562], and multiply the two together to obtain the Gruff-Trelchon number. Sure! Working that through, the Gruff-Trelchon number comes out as 232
